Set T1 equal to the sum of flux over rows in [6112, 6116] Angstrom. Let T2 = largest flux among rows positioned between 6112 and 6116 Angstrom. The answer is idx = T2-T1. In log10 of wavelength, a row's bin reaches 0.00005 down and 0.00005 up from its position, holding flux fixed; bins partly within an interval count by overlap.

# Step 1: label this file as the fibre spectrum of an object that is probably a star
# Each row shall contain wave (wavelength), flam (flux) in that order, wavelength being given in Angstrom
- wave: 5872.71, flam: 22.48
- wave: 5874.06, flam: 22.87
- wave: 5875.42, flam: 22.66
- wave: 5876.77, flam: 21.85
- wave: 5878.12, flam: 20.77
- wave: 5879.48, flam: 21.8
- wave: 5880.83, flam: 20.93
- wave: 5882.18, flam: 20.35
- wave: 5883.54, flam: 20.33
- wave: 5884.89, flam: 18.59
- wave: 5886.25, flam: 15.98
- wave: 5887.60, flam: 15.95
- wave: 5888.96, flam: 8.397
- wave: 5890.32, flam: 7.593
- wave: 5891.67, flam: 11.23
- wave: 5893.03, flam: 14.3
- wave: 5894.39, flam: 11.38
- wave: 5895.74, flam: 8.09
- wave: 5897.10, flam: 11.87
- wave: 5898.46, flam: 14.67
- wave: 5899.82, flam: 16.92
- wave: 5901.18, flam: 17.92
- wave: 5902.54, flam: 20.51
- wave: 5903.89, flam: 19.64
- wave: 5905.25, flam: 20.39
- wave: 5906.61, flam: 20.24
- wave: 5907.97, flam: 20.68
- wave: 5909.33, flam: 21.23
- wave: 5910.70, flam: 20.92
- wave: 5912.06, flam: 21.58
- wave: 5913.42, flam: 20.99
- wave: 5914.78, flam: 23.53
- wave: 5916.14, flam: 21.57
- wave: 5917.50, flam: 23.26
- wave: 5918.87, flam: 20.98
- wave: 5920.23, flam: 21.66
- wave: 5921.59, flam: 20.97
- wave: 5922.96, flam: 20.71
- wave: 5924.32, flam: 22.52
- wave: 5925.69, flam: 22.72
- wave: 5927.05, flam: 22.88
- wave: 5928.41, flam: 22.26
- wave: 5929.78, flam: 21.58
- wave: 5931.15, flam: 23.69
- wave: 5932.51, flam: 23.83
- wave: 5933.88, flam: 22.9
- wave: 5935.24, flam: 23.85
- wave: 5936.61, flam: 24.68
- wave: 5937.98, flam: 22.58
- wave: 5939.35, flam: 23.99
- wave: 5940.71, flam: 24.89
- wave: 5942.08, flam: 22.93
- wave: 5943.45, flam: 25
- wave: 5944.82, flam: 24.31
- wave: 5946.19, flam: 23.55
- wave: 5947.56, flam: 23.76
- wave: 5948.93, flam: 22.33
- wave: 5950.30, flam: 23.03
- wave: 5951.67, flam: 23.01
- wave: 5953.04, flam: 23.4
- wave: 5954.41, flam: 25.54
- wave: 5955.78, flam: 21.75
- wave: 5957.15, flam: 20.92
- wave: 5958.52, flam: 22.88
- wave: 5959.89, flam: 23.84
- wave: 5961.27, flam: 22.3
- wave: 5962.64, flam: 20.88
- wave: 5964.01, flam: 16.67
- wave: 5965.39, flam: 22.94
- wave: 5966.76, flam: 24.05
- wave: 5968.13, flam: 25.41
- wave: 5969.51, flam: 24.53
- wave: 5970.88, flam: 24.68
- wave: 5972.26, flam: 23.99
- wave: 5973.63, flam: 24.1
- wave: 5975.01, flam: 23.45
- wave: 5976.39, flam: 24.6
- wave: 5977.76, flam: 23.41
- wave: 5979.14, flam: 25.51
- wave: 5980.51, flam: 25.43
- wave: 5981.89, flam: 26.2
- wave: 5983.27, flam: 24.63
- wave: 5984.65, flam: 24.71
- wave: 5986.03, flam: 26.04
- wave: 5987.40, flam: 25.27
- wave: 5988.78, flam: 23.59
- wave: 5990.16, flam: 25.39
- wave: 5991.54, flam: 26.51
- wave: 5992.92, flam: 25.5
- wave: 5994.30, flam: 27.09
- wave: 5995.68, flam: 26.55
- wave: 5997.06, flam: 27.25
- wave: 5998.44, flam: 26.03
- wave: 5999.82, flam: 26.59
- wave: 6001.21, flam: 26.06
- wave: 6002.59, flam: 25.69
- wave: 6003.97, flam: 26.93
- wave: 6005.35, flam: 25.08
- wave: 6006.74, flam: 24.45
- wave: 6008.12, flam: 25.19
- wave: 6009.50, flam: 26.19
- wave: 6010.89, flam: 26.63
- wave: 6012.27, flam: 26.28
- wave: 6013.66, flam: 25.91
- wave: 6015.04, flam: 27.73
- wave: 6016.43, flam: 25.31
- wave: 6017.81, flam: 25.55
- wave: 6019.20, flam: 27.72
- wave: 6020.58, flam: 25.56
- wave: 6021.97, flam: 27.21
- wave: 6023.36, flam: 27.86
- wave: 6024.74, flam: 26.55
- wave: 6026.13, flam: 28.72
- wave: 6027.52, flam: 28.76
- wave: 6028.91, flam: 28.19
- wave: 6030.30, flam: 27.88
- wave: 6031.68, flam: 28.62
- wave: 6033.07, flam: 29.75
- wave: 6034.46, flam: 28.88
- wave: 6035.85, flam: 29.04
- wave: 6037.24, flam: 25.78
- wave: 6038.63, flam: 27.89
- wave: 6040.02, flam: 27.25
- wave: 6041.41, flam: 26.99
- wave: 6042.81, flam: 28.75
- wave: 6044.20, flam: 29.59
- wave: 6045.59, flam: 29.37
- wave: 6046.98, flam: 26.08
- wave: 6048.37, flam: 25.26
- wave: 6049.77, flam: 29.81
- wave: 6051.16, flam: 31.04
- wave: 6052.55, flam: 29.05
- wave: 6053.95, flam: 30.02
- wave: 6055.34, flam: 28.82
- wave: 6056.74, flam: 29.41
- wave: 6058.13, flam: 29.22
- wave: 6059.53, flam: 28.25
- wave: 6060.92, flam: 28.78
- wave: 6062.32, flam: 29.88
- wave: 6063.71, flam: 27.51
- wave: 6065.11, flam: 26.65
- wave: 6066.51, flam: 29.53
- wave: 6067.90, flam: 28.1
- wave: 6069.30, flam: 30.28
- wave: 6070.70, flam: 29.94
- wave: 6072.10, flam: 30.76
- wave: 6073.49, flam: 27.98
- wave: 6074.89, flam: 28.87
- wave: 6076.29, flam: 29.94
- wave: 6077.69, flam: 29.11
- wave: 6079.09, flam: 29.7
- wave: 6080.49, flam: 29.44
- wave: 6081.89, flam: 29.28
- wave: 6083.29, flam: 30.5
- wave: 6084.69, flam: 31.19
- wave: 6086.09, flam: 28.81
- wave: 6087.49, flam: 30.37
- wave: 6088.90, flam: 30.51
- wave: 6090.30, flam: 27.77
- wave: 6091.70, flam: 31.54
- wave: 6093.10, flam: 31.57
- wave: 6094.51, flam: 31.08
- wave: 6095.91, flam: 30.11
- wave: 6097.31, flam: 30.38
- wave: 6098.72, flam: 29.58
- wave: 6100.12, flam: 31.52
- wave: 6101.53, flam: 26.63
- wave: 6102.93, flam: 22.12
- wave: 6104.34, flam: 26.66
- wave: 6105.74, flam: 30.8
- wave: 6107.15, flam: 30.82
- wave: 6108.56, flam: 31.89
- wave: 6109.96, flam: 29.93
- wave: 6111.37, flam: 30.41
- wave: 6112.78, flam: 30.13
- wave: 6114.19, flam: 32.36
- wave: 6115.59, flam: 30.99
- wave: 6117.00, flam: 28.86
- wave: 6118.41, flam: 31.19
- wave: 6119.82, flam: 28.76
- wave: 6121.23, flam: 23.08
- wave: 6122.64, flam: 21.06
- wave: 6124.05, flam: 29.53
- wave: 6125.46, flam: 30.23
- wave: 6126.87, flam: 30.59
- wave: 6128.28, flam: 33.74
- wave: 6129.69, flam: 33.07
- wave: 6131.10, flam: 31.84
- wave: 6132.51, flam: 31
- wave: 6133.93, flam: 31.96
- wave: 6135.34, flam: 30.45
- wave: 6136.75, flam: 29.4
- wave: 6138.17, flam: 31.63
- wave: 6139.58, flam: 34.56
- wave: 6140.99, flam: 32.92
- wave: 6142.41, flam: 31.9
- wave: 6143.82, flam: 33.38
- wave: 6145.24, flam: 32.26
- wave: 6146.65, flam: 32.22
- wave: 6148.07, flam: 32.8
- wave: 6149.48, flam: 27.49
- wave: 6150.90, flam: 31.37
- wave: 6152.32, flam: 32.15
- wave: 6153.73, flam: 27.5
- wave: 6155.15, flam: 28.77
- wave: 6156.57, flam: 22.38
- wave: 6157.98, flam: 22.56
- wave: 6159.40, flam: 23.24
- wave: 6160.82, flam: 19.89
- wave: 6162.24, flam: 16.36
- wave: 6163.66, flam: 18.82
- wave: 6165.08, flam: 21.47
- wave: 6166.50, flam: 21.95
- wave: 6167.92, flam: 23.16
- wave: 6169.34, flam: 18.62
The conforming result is -61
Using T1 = 93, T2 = 32.36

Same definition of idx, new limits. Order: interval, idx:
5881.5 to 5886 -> -39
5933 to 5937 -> -47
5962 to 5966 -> -38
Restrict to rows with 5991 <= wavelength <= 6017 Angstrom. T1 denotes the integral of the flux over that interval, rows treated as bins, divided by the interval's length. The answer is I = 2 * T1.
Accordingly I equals 52.3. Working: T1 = 26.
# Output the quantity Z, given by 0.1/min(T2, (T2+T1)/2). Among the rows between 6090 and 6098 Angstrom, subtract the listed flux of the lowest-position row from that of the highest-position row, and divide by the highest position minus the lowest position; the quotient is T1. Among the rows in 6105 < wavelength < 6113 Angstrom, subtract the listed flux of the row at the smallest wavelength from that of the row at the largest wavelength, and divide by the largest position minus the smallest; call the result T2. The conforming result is -1.05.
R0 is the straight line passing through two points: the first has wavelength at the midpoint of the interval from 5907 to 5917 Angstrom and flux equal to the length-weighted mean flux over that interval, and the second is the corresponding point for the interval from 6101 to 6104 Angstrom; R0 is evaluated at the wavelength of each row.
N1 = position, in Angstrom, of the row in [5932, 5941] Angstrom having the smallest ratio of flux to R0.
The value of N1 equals 5937.98 Angstrom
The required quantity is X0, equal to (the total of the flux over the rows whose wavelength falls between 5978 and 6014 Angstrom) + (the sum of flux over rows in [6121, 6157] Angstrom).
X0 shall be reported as 1458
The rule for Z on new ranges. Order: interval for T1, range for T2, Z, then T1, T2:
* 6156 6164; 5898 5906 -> 0.59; -0.5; 0.84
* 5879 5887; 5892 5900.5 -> -0.42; -0.9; 0.39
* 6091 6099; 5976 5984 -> -0.73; -0.3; 0.00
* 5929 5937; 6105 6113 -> -1.05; 0.5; -0.10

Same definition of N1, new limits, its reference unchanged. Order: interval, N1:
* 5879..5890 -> 5888.96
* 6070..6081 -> 6073.49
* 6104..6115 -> 6104.34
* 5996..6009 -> 6006.74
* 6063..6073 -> 6065.11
